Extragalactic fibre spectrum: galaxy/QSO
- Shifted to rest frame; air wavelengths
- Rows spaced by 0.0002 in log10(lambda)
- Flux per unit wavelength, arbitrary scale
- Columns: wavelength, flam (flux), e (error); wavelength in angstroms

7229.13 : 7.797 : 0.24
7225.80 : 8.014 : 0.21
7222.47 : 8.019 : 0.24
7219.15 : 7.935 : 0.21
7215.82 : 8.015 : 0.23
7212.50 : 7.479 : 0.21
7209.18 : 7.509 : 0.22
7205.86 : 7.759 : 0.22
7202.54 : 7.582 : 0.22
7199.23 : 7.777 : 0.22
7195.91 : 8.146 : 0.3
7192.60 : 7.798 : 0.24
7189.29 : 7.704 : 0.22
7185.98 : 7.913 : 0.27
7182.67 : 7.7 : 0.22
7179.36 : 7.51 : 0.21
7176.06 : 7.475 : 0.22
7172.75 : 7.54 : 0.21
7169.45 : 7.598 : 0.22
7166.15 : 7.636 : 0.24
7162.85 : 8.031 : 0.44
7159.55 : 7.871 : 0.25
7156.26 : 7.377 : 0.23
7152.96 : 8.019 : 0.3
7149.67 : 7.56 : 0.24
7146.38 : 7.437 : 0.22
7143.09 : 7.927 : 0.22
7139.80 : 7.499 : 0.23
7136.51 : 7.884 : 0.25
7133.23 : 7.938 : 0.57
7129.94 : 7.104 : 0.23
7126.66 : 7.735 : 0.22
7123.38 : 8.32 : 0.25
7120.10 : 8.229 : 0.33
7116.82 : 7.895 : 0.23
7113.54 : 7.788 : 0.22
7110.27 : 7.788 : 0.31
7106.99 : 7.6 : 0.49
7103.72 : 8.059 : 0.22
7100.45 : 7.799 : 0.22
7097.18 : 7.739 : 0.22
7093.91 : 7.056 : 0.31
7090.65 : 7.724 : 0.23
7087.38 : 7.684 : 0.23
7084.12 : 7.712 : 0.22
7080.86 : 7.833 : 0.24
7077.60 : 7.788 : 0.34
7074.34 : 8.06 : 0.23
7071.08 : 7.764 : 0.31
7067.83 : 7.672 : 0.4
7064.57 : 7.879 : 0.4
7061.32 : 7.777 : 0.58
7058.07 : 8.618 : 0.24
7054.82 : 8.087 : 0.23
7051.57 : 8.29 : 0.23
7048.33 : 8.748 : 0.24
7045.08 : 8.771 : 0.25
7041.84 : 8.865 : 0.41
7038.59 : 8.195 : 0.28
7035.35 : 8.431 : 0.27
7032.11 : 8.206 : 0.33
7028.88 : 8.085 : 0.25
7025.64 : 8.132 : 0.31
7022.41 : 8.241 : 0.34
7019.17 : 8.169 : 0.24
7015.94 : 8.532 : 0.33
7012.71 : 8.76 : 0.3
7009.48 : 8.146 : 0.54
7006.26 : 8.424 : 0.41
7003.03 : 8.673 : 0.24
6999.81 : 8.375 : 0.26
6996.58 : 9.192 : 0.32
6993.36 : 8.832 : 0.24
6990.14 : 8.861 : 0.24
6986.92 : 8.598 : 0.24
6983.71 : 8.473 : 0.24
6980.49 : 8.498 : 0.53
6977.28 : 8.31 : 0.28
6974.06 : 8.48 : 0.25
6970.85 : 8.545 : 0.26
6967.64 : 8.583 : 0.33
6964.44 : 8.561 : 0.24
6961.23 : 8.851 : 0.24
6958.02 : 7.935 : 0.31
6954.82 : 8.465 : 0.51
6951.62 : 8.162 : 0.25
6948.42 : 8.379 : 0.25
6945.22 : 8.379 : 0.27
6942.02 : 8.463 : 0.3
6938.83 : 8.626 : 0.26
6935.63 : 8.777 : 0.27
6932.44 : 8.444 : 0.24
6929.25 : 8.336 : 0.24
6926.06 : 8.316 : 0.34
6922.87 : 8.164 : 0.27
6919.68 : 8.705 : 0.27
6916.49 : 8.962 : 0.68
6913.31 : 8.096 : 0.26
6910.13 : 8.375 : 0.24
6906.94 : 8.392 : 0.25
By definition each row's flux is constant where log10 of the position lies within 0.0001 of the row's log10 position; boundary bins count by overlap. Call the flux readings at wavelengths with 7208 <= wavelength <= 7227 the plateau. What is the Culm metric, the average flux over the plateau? 7.83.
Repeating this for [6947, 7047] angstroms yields 8.48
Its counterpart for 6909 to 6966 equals 8.44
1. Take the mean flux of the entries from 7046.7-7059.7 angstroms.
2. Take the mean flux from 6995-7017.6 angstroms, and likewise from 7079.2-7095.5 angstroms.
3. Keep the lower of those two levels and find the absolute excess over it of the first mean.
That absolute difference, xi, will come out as 0.83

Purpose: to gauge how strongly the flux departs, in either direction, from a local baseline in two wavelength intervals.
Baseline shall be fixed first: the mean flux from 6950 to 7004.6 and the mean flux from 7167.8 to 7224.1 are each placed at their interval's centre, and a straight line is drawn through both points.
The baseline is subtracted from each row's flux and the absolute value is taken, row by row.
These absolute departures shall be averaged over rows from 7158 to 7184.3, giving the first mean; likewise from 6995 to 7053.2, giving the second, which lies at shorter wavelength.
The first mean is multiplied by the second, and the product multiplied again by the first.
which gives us 0.010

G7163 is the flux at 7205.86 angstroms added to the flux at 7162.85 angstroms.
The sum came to 15.8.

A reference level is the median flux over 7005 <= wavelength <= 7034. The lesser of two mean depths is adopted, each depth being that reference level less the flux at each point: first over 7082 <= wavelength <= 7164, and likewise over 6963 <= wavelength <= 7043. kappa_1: -0.28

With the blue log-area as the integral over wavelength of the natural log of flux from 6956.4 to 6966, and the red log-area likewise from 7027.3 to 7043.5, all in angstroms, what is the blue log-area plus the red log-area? 55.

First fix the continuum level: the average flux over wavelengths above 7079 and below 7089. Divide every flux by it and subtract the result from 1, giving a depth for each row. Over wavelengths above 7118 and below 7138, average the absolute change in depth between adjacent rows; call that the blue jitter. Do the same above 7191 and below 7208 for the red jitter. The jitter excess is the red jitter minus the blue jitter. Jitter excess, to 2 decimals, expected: -0.02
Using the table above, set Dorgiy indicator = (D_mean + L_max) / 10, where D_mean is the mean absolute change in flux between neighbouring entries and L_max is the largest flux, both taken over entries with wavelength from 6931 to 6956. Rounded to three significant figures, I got 0.896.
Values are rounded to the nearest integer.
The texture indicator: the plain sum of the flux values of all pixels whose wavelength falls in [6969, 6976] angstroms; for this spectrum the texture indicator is 17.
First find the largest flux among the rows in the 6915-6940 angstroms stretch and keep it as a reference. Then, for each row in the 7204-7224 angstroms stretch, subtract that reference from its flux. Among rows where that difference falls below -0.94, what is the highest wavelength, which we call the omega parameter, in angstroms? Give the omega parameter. 7222.47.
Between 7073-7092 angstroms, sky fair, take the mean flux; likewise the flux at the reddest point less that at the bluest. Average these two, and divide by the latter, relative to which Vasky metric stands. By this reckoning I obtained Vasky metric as -11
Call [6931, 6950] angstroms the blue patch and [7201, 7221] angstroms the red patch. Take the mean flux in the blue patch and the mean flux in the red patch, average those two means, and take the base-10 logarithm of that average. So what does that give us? 0.909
